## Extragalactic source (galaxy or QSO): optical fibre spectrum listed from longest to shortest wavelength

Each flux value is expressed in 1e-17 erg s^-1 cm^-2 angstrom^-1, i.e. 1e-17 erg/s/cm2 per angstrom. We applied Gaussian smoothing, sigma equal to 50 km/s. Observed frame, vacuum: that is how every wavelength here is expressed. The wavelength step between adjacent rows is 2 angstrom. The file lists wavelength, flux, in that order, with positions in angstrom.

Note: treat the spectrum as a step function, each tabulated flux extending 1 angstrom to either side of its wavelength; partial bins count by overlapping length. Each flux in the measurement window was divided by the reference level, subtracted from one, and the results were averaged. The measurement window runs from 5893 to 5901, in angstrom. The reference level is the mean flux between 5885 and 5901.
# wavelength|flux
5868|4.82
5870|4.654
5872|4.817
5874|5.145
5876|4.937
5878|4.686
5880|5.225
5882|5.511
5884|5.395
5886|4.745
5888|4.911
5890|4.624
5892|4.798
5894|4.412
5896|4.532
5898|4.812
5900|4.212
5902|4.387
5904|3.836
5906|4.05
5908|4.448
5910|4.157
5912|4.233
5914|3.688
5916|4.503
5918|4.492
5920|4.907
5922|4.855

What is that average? 0.03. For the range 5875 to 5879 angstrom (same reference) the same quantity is -0.04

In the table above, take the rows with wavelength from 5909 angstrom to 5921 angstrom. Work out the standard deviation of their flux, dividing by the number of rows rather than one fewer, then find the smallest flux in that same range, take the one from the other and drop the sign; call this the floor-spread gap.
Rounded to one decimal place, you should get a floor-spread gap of 3.3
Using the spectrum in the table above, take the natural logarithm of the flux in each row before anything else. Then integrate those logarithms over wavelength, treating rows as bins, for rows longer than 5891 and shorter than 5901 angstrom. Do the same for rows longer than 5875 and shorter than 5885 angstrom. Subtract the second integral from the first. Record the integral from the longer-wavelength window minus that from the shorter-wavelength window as -1.2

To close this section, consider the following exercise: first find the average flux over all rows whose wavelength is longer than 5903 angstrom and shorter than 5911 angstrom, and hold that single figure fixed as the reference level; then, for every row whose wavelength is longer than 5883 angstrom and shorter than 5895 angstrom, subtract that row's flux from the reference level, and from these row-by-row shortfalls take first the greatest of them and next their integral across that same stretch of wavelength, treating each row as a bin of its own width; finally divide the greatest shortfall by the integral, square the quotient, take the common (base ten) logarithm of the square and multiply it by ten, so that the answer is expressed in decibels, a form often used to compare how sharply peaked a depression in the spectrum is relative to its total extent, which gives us -29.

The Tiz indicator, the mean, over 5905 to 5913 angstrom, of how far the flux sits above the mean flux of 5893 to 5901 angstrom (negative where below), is -0.27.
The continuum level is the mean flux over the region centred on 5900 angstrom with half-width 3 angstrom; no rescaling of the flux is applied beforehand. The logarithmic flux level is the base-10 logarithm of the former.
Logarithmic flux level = 0.650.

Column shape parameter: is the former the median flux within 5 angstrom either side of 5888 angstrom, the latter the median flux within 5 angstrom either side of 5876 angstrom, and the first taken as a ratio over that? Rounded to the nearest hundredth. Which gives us 0.97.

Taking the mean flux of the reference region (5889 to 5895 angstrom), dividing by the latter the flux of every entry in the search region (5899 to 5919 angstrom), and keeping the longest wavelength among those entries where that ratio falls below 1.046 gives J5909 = 5918 angstrom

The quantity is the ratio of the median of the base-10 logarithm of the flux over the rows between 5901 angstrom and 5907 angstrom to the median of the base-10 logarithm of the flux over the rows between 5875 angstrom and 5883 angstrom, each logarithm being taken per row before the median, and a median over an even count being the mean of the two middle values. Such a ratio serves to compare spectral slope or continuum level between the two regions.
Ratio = 0.86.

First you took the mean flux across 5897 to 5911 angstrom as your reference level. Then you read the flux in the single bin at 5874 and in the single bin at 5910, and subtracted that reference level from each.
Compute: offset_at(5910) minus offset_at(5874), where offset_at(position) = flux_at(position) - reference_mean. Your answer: -1.0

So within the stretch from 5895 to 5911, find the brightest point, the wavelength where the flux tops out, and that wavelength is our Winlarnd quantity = 5898 angstrom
